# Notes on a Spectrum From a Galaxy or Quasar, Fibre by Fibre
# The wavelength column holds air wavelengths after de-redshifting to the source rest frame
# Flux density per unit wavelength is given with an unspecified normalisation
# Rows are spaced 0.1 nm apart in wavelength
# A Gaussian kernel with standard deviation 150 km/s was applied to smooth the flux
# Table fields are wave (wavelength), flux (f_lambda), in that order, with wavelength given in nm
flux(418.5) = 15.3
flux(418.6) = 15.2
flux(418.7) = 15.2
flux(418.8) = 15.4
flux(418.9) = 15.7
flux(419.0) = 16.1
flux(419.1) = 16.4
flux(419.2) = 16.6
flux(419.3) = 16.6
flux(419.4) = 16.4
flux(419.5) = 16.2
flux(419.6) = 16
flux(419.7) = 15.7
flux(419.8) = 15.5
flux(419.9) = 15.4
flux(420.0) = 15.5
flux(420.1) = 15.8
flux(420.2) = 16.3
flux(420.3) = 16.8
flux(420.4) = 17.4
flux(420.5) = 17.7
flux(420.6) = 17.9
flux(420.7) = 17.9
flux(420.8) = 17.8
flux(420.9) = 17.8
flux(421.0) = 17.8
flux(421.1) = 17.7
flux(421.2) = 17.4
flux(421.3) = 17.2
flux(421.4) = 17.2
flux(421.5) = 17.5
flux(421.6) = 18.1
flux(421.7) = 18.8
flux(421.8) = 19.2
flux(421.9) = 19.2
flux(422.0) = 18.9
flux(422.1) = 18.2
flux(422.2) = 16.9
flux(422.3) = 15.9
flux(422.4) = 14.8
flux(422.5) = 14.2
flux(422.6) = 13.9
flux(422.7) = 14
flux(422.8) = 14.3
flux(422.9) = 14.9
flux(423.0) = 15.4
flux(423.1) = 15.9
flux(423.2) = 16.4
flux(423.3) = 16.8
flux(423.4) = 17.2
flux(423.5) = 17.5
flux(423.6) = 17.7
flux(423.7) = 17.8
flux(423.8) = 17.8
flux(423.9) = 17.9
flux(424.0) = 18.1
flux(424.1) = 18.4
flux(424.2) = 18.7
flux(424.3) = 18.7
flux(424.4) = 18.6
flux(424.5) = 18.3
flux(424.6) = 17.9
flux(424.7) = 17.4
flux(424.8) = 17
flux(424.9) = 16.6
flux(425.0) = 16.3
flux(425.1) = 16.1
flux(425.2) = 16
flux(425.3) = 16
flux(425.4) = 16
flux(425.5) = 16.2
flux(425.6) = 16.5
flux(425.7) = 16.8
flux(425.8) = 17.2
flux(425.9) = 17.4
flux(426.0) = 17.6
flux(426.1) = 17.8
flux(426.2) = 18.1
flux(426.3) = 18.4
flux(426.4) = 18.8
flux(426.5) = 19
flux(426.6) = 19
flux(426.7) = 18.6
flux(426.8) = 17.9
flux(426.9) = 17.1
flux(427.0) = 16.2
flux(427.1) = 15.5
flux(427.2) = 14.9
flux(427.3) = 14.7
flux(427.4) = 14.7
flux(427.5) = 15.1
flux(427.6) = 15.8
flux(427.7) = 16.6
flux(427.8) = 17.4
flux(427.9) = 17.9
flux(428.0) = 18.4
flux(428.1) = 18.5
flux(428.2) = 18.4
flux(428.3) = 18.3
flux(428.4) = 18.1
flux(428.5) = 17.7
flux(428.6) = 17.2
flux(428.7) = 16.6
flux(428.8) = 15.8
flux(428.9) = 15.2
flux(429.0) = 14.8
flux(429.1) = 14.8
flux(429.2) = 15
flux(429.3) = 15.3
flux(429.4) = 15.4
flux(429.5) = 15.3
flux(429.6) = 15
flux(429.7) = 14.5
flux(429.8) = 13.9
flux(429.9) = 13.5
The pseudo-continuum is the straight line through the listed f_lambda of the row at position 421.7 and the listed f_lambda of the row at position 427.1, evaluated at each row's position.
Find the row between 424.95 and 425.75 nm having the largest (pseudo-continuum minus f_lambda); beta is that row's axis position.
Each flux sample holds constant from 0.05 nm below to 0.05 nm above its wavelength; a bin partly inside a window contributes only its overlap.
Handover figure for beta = 425.2 nm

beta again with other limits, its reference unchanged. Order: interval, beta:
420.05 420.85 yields 420.1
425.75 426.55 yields 425.8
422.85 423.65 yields 422.9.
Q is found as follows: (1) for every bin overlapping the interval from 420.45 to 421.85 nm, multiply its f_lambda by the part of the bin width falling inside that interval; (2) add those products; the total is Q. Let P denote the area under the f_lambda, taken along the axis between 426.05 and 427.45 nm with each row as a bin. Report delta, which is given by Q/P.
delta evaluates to 1.04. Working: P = 24.1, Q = 25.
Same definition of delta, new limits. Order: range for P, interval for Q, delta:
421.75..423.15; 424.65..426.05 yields 1.03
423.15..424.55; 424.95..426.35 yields 0.95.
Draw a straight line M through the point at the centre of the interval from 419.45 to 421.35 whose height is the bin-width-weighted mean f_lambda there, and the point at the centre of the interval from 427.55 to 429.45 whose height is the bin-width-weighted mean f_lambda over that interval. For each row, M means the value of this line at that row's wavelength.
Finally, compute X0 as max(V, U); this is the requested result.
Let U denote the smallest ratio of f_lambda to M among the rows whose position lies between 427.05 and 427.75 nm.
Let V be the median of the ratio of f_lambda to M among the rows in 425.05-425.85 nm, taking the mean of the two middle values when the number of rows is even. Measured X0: 0.96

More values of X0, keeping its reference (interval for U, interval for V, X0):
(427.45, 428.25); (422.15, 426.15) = 1.00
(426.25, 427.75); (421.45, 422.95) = 1.01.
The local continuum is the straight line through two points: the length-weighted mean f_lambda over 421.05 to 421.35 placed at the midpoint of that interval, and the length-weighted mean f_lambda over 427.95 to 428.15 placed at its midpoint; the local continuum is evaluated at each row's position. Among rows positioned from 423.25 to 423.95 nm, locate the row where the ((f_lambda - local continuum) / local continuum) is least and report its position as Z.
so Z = 423.3 nm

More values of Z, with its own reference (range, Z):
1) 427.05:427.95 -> 427.4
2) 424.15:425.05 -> 425.0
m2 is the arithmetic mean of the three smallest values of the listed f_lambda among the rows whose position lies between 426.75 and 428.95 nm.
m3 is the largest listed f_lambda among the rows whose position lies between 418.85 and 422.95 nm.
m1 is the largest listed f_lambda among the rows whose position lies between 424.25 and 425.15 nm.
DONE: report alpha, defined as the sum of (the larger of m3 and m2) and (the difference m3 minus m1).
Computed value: 19.7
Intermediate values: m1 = 18.7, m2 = 14.8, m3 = 19.2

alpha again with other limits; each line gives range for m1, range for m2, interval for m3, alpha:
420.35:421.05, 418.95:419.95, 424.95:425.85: 16.5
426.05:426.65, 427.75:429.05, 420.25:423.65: 19.4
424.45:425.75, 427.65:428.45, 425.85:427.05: 19.7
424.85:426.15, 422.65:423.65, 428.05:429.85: 19.2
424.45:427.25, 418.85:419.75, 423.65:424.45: 18.4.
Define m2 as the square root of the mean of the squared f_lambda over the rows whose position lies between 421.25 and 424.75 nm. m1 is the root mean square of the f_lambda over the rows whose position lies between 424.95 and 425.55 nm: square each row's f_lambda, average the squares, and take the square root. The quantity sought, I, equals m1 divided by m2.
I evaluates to 0.94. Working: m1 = 16.1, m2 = 17.2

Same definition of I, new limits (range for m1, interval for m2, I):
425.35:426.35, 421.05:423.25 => 1.03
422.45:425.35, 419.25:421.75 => 0.99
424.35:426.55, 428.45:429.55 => 1.10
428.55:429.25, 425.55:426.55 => 0.88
